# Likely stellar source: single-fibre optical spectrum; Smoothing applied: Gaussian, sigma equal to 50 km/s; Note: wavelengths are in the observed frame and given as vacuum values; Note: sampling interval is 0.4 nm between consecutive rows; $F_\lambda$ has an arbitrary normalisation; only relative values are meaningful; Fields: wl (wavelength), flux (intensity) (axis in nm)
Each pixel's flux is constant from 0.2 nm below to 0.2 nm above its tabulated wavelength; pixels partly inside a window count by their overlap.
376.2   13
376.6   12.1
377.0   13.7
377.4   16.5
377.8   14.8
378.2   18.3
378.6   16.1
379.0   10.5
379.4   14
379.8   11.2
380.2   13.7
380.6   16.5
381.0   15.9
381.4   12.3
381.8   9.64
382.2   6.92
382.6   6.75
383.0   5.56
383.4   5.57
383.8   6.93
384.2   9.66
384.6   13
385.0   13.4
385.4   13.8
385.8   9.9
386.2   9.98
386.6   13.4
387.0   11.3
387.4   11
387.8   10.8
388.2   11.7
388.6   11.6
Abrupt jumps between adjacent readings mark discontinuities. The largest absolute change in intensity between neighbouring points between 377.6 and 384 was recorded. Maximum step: 5.6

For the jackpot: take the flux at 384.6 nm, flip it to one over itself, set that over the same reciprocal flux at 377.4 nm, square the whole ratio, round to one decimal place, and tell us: 1.6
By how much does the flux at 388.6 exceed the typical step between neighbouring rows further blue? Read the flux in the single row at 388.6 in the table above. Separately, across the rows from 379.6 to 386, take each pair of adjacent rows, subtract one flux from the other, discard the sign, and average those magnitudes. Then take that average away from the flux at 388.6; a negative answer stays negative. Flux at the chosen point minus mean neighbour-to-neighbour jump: 9.7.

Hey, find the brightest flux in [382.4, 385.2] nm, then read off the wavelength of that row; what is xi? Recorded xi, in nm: 385.0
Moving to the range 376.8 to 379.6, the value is 378.2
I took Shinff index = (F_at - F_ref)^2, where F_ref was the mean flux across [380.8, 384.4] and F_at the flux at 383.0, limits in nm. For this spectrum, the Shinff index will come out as 11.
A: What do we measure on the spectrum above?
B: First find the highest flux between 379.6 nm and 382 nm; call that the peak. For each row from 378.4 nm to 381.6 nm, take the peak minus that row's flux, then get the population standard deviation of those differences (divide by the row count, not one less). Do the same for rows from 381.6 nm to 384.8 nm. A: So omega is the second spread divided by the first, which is 1.12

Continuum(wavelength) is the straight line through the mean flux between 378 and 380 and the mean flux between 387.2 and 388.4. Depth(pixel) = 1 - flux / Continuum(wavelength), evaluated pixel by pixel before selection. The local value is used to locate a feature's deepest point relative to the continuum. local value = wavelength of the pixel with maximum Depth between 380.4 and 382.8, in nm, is 382.6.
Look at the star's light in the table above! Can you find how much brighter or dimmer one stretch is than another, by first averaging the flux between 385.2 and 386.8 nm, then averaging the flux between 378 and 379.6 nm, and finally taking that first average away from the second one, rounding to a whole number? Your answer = 3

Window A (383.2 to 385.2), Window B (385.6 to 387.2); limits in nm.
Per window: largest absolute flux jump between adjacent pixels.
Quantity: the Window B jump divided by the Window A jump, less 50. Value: -48.98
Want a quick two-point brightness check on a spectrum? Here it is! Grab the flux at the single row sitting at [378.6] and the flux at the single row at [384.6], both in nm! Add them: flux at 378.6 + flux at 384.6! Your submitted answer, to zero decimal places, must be 29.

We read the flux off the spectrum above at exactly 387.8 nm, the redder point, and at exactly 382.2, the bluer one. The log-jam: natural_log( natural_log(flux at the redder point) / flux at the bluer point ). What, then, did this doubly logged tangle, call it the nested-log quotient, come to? -1.07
